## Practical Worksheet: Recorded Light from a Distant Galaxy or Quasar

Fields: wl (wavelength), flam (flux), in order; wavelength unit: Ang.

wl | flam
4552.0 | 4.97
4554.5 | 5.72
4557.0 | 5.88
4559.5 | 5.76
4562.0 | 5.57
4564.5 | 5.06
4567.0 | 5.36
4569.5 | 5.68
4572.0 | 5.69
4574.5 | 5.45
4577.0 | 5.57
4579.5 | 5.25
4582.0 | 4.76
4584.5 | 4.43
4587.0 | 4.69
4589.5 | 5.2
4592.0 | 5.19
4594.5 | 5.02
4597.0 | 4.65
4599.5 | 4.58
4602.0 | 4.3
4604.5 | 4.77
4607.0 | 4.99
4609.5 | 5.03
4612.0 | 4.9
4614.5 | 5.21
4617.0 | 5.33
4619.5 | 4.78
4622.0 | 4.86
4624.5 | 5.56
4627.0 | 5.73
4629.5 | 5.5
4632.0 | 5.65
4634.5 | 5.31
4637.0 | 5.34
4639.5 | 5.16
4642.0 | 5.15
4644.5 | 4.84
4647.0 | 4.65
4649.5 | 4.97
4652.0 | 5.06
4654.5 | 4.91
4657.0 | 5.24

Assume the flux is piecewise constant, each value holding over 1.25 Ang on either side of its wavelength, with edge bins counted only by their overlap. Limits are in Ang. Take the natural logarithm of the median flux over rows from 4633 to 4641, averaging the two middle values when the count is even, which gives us 1.67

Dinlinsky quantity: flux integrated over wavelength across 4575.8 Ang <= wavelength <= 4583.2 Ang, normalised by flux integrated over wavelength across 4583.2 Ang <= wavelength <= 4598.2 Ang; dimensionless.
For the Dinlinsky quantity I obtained 0.5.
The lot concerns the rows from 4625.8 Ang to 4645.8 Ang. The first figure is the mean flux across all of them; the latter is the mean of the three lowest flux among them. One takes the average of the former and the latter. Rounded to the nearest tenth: 5.2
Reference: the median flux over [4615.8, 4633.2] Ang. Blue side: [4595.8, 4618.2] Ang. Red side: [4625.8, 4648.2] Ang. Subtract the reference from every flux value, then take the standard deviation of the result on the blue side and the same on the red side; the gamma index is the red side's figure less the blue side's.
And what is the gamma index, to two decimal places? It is 0.03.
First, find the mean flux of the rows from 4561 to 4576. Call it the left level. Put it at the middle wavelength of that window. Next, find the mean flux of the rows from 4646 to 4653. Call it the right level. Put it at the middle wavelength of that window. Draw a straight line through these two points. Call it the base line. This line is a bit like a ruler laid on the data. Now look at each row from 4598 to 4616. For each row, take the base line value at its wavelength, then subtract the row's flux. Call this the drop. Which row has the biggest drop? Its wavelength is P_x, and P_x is 4602.0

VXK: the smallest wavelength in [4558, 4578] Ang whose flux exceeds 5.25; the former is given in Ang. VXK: 4559.5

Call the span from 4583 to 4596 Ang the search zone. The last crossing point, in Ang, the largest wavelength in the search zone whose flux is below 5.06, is 4594.5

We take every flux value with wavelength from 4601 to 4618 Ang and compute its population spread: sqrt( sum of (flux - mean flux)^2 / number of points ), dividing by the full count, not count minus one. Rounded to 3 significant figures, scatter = 0.311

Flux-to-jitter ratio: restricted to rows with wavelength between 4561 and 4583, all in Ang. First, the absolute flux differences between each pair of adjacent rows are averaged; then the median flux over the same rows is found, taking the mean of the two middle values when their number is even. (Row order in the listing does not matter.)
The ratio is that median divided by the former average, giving 19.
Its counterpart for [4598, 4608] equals 14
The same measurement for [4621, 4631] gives 15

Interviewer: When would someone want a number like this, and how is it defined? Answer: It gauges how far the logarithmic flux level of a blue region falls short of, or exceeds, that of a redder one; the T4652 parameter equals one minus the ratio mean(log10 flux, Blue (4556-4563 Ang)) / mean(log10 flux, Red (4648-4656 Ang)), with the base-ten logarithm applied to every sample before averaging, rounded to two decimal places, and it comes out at -0.09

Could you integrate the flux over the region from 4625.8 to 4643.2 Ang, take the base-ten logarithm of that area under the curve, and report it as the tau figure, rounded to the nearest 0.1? 2.0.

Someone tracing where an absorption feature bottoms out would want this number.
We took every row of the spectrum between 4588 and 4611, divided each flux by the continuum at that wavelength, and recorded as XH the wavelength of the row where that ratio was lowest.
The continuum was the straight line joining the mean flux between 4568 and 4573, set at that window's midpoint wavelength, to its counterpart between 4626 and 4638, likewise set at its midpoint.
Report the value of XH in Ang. 4602.0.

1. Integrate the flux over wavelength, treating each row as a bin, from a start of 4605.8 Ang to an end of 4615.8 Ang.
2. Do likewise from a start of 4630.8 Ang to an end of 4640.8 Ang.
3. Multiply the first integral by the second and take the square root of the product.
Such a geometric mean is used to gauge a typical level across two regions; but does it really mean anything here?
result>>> 52.0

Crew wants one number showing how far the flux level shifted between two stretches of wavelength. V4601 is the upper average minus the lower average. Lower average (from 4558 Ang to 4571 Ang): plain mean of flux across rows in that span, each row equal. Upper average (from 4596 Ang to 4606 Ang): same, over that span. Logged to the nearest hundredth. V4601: -0.91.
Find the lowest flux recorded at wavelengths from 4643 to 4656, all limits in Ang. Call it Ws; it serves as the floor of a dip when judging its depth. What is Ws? 4.65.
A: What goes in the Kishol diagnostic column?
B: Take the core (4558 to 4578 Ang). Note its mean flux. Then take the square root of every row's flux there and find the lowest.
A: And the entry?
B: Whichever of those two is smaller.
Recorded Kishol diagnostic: 2.25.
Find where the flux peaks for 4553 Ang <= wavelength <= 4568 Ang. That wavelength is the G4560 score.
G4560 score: 4557.0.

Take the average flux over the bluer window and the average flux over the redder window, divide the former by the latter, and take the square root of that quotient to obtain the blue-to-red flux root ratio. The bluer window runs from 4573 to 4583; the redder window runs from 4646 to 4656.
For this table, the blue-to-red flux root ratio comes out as 1.04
